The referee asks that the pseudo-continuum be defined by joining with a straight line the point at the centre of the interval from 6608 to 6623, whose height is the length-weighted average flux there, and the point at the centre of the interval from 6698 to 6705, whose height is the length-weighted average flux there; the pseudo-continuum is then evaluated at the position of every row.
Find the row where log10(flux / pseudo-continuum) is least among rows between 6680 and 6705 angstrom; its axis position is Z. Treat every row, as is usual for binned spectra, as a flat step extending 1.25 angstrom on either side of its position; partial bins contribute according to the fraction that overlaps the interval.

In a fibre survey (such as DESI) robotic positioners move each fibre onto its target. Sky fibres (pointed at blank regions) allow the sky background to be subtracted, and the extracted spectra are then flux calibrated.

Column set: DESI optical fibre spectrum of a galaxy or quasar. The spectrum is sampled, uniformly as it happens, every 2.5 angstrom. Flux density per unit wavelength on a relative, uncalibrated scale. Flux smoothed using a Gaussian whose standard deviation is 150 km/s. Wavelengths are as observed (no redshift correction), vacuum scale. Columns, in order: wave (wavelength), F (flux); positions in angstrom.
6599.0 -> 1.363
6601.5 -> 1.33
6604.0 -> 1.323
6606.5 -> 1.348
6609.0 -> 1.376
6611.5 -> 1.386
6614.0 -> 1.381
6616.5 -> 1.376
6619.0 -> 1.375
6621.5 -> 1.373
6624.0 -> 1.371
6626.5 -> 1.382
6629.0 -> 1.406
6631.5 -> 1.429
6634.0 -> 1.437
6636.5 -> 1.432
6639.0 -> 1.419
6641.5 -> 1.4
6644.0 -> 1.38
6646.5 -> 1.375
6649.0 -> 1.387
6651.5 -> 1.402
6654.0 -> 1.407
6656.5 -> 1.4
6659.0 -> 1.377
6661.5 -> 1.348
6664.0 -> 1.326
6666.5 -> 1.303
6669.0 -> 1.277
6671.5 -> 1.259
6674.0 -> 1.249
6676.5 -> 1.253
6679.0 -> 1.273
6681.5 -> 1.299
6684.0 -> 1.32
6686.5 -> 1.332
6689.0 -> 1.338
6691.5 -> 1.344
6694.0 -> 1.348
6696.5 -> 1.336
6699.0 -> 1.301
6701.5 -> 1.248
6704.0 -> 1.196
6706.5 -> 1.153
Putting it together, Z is 6704.0 angstrom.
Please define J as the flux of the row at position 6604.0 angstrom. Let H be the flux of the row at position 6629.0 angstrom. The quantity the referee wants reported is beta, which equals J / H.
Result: 0.94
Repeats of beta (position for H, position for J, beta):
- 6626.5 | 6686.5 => 0.96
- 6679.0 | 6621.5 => 1.08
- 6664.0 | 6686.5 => 1.00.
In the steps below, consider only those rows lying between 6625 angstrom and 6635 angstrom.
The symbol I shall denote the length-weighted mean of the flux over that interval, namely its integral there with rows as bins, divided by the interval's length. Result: 1.41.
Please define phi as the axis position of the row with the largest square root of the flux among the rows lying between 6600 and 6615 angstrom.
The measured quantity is 6611.5 angstrom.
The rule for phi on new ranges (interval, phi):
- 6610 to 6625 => 6611.5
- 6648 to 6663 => 6654.0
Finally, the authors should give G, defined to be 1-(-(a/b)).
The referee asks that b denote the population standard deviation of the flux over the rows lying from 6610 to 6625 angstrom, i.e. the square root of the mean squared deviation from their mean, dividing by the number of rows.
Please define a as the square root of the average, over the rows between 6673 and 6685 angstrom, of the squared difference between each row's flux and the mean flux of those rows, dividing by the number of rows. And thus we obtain 6.4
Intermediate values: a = 0.027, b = 0.005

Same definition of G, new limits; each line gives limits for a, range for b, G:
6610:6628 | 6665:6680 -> 1.3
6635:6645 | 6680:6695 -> 2.2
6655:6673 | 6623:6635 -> 2.9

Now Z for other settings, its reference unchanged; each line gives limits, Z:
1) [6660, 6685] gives 6674.0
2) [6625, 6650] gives 6626.5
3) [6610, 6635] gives 6616.5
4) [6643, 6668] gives 6666.5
